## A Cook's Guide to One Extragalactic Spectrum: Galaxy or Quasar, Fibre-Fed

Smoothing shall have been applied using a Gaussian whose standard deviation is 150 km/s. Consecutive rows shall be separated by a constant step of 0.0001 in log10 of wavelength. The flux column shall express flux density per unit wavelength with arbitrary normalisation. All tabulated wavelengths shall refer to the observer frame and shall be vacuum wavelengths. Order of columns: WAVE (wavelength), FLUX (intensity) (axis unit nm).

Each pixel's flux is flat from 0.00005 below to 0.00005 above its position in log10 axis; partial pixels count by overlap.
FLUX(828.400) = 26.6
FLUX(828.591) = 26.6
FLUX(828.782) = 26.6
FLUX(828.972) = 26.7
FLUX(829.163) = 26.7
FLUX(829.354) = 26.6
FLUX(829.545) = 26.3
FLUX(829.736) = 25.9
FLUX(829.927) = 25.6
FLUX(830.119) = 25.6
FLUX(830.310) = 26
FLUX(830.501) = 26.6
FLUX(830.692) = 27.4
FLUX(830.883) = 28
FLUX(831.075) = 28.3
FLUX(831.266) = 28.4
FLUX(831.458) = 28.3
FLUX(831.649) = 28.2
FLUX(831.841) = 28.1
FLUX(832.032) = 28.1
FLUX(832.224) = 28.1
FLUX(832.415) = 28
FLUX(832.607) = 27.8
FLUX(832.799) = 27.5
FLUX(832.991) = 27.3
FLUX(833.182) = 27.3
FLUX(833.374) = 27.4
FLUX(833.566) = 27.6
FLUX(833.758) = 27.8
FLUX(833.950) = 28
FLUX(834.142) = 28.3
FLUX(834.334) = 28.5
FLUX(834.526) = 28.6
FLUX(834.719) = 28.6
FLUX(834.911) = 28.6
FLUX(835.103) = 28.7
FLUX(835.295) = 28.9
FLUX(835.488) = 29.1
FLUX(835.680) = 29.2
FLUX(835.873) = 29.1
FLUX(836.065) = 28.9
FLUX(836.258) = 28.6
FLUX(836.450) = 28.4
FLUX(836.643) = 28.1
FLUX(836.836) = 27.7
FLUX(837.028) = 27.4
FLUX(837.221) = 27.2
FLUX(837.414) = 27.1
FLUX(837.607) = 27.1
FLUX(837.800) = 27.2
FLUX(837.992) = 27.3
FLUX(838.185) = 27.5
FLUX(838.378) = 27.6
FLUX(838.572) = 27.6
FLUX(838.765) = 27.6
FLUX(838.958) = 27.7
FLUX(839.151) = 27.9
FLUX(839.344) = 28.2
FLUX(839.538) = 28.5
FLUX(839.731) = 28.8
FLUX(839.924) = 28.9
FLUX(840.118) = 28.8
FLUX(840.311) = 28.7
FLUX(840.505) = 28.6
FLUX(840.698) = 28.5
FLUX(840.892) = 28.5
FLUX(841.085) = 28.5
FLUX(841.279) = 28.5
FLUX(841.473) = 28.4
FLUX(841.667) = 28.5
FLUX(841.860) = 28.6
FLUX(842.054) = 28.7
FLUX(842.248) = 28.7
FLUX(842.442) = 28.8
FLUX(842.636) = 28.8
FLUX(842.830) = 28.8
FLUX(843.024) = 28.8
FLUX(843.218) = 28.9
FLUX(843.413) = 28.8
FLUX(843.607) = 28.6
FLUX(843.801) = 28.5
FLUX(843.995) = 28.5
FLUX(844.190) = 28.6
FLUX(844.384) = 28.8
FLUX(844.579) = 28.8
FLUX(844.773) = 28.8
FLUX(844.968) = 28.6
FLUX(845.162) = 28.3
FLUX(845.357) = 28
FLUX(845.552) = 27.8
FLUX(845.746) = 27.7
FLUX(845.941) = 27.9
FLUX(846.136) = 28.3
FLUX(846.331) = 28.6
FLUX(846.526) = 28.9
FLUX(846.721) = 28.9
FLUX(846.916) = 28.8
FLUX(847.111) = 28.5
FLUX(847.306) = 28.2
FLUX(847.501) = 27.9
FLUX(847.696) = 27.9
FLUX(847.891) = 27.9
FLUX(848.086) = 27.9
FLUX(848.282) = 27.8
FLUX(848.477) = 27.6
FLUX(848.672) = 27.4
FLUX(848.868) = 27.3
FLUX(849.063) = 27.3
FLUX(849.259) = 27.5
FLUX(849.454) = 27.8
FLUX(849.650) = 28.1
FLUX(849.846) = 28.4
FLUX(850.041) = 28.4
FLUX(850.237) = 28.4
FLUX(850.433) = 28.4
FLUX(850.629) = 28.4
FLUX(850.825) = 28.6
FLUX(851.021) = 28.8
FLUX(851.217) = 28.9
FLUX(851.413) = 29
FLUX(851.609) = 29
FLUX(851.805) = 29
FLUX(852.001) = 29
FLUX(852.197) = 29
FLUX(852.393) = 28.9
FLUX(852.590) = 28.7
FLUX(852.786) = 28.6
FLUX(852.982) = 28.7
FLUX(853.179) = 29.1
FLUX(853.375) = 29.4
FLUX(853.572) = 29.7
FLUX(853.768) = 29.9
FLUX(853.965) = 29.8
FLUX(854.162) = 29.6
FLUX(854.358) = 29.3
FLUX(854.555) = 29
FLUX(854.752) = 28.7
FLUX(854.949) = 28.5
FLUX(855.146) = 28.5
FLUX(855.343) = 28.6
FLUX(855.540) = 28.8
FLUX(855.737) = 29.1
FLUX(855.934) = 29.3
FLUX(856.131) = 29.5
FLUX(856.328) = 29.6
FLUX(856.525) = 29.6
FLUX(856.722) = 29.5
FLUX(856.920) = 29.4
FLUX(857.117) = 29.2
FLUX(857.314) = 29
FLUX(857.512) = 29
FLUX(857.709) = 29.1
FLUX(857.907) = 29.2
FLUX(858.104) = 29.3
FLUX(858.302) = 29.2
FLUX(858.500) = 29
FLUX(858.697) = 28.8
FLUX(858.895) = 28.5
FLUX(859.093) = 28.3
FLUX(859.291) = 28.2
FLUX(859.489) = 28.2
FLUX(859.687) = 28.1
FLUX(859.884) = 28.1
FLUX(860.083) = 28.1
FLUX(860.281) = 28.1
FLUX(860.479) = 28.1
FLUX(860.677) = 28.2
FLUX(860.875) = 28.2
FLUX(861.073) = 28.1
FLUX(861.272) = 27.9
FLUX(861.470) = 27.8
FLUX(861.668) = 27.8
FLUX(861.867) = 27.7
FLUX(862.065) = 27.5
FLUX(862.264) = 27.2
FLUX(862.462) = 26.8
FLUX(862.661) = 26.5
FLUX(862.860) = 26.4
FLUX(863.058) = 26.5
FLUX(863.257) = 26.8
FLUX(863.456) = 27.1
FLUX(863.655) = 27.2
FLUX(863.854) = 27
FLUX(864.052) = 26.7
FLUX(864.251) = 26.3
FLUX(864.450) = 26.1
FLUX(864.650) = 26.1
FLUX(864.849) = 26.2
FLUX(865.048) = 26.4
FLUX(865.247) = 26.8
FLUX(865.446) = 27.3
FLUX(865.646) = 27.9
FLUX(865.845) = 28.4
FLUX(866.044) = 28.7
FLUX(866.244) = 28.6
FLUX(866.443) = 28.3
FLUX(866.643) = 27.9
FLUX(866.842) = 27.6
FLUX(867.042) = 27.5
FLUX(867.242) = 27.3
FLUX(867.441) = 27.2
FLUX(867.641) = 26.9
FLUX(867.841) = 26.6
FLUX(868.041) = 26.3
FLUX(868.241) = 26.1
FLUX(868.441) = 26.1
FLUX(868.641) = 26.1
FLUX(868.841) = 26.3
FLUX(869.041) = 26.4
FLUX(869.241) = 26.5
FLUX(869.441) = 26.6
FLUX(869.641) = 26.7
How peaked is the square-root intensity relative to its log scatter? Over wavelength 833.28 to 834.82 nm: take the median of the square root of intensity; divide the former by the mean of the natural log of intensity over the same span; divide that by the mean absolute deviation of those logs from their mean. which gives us 112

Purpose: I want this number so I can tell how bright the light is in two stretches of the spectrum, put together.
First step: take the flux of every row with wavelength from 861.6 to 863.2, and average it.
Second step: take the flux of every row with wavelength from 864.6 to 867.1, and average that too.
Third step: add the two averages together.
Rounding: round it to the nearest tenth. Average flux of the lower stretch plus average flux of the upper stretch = 54.6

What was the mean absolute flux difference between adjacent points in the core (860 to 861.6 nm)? 0.07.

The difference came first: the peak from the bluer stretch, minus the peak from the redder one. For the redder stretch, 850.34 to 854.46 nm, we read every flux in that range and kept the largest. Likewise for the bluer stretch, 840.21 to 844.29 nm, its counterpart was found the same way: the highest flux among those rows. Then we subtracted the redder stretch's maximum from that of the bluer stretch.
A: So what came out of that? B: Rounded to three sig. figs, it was -1.00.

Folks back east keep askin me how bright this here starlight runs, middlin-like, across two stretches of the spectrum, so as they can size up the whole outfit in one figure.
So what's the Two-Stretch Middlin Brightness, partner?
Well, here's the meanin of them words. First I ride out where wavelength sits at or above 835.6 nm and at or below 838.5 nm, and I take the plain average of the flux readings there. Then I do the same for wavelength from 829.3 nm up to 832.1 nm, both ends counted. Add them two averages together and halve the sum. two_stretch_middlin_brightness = 27.5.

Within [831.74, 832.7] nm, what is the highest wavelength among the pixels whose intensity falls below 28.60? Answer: 832.607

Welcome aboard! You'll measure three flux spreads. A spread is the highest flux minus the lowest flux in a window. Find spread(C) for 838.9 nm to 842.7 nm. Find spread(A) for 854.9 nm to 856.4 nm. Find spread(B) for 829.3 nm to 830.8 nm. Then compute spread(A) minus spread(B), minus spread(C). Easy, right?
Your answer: -1.9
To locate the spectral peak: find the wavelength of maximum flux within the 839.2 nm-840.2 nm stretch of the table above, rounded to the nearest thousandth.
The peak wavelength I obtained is 839.924 nm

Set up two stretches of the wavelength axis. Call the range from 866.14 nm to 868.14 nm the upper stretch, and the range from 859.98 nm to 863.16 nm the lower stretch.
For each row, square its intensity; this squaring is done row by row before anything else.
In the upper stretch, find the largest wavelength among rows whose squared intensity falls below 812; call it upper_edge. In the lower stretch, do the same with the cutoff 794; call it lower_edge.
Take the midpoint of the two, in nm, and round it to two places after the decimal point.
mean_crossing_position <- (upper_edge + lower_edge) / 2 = 865.55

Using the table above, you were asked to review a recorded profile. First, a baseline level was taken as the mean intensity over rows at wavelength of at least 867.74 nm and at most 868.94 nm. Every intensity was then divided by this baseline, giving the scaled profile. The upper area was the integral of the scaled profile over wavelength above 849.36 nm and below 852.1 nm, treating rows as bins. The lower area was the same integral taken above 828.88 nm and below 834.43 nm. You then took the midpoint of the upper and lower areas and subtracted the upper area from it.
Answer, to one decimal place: 1.4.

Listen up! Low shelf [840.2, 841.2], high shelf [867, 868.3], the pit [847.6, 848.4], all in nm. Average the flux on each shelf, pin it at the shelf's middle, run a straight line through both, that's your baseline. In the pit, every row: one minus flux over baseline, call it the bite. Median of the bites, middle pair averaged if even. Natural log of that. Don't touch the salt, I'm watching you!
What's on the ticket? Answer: -4.9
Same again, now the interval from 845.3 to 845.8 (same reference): -4.1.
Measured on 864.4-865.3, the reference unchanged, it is -3.5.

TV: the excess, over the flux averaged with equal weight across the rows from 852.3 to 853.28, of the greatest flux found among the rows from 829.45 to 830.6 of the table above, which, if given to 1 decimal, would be -2.2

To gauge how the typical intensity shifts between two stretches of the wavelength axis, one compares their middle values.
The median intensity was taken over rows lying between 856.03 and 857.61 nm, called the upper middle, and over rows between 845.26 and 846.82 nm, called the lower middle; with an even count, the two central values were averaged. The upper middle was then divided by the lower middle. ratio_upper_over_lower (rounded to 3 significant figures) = 1.05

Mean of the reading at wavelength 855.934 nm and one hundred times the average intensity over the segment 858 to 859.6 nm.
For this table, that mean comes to 1449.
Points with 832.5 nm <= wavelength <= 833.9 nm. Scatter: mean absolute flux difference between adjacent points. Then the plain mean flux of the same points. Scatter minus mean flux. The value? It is -27.4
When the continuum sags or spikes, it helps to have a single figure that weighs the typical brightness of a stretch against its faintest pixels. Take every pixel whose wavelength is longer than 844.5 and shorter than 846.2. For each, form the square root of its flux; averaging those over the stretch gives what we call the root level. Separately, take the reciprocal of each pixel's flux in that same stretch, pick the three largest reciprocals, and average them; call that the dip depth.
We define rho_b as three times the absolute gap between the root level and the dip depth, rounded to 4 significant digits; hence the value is 15.84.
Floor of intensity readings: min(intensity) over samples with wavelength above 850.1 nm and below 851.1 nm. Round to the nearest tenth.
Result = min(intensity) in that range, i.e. 28.4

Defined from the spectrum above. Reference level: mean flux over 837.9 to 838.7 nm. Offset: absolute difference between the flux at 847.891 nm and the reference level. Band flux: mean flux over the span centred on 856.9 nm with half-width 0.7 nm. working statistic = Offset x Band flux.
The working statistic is 12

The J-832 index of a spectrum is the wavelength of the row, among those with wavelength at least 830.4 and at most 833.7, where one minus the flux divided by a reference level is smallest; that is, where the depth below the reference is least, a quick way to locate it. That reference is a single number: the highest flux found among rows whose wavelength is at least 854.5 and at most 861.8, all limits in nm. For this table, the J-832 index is 831.266 nm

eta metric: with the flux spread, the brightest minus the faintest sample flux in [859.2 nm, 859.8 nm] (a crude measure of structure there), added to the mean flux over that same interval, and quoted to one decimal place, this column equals 28.3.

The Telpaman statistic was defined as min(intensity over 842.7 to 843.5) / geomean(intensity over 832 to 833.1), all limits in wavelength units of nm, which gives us 1.04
